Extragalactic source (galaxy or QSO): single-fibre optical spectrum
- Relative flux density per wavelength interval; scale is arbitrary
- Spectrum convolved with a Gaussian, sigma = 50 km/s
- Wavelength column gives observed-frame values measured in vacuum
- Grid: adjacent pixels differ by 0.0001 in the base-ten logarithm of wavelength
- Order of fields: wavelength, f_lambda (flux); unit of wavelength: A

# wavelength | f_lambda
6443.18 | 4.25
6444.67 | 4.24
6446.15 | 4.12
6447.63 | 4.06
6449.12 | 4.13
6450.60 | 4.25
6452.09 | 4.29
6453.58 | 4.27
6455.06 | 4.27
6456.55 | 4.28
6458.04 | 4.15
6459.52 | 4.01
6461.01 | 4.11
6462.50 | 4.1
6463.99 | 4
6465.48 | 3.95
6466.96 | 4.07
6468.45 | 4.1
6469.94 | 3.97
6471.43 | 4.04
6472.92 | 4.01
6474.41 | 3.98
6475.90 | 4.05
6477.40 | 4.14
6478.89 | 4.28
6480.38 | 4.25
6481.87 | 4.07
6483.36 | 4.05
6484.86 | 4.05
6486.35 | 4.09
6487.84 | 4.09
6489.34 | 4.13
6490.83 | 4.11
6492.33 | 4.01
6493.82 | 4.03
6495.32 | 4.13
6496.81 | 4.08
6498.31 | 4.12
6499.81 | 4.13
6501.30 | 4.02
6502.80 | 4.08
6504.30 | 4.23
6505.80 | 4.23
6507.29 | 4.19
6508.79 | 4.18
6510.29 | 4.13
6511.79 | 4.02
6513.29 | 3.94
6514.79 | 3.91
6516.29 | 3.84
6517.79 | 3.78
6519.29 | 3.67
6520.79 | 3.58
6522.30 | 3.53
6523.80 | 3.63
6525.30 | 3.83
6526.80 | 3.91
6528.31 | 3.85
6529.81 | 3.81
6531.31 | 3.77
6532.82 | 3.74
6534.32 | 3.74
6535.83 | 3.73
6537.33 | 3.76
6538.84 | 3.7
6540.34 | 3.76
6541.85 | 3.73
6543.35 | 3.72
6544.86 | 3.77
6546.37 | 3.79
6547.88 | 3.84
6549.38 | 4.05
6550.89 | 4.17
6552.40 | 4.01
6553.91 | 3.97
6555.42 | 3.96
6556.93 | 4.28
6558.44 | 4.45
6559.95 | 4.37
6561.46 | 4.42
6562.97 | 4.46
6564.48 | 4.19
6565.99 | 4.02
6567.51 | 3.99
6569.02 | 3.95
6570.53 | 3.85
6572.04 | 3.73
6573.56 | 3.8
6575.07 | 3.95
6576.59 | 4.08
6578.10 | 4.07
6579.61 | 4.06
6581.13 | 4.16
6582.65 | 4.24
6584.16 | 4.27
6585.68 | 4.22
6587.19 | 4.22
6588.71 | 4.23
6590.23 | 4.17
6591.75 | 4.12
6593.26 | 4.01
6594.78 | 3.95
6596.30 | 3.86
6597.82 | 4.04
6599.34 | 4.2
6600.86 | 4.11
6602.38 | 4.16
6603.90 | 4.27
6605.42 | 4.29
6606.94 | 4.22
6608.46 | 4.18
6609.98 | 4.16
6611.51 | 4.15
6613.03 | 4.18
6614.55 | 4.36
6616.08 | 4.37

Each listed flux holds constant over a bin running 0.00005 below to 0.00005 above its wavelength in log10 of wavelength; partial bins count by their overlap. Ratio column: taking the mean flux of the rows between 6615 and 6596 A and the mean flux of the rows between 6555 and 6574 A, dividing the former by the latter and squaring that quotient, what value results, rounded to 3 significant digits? 1.03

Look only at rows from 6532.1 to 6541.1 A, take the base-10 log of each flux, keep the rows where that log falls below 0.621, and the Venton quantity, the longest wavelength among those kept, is 6540.34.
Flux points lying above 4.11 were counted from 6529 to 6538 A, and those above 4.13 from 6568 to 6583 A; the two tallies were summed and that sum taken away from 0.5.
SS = -1.5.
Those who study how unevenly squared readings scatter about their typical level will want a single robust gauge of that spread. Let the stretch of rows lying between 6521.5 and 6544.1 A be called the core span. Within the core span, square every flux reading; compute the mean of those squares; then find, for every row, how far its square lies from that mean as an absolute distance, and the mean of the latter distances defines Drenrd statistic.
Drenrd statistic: 0.5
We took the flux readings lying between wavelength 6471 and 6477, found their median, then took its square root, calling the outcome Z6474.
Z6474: 2.01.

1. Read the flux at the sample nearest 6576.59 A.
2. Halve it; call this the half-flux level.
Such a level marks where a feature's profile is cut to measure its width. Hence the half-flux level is 2.04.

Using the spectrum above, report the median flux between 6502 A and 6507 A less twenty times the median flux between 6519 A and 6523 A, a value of -67.4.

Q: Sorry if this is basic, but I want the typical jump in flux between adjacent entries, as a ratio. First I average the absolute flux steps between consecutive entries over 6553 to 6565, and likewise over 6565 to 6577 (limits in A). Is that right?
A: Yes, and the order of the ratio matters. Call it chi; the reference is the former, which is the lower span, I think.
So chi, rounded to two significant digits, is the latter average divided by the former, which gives 0.68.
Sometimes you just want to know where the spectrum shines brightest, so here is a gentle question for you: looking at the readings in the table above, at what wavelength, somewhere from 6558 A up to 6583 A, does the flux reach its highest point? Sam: 6562.97 A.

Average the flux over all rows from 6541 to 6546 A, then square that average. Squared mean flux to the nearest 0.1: 14.0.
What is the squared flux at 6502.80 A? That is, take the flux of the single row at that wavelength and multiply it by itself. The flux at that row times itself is 16.6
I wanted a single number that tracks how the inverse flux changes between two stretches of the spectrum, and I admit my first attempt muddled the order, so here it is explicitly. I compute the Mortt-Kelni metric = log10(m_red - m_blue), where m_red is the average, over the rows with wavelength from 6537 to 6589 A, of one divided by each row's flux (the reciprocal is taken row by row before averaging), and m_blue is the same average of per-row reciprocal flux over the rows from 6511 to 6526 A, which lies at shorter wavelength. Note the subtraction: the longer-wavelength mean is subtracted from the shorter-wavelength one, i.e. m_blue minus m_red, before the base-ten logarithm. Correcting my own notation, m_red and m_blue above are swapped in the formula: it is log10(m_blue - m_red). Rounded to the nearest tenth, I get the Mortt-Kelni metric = -1.8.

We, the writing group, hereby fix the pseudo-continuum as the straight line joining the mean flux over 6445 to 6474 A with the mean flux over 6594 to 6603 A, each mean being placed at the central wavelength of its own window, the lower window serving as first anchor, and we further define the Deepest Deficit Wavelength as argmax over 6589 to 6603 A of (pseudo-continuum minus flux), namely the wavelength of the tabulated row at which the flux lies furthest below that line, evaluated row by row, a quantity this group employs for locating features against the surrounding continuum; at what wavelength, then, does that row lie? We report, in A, 6596.30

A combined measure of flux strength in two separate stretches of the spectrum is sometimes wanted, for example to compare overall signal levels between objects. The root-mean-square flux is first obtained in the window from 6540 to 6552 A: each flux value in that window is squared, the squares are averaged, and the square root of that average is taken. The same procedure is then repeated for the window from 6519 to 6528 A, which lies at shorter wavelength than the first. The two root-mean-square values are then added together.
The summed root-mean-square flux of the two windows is 7.55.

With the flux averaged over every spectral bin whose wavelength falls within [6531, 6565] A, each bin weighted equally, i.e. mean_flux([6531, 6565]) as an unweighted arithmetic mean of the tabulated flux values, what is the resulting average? 3.97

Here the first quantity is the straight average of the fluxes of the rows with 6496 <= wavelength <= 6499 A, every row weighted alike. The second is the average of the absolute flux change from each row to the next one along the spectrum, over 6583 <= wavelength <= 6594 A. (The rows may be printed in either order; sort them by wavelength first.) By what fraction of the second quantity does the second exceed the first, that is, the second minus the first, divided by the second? -87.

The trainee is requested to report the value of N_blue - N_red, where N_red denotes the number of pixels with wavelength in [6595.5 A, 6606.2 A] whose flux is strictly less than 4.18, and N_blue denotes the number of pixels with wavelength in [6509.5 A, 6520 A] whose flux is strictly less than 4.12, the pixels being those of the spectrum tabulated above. 2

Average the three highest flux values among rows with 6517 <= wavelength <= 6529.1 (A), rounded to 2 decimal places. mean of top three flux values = 3.86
